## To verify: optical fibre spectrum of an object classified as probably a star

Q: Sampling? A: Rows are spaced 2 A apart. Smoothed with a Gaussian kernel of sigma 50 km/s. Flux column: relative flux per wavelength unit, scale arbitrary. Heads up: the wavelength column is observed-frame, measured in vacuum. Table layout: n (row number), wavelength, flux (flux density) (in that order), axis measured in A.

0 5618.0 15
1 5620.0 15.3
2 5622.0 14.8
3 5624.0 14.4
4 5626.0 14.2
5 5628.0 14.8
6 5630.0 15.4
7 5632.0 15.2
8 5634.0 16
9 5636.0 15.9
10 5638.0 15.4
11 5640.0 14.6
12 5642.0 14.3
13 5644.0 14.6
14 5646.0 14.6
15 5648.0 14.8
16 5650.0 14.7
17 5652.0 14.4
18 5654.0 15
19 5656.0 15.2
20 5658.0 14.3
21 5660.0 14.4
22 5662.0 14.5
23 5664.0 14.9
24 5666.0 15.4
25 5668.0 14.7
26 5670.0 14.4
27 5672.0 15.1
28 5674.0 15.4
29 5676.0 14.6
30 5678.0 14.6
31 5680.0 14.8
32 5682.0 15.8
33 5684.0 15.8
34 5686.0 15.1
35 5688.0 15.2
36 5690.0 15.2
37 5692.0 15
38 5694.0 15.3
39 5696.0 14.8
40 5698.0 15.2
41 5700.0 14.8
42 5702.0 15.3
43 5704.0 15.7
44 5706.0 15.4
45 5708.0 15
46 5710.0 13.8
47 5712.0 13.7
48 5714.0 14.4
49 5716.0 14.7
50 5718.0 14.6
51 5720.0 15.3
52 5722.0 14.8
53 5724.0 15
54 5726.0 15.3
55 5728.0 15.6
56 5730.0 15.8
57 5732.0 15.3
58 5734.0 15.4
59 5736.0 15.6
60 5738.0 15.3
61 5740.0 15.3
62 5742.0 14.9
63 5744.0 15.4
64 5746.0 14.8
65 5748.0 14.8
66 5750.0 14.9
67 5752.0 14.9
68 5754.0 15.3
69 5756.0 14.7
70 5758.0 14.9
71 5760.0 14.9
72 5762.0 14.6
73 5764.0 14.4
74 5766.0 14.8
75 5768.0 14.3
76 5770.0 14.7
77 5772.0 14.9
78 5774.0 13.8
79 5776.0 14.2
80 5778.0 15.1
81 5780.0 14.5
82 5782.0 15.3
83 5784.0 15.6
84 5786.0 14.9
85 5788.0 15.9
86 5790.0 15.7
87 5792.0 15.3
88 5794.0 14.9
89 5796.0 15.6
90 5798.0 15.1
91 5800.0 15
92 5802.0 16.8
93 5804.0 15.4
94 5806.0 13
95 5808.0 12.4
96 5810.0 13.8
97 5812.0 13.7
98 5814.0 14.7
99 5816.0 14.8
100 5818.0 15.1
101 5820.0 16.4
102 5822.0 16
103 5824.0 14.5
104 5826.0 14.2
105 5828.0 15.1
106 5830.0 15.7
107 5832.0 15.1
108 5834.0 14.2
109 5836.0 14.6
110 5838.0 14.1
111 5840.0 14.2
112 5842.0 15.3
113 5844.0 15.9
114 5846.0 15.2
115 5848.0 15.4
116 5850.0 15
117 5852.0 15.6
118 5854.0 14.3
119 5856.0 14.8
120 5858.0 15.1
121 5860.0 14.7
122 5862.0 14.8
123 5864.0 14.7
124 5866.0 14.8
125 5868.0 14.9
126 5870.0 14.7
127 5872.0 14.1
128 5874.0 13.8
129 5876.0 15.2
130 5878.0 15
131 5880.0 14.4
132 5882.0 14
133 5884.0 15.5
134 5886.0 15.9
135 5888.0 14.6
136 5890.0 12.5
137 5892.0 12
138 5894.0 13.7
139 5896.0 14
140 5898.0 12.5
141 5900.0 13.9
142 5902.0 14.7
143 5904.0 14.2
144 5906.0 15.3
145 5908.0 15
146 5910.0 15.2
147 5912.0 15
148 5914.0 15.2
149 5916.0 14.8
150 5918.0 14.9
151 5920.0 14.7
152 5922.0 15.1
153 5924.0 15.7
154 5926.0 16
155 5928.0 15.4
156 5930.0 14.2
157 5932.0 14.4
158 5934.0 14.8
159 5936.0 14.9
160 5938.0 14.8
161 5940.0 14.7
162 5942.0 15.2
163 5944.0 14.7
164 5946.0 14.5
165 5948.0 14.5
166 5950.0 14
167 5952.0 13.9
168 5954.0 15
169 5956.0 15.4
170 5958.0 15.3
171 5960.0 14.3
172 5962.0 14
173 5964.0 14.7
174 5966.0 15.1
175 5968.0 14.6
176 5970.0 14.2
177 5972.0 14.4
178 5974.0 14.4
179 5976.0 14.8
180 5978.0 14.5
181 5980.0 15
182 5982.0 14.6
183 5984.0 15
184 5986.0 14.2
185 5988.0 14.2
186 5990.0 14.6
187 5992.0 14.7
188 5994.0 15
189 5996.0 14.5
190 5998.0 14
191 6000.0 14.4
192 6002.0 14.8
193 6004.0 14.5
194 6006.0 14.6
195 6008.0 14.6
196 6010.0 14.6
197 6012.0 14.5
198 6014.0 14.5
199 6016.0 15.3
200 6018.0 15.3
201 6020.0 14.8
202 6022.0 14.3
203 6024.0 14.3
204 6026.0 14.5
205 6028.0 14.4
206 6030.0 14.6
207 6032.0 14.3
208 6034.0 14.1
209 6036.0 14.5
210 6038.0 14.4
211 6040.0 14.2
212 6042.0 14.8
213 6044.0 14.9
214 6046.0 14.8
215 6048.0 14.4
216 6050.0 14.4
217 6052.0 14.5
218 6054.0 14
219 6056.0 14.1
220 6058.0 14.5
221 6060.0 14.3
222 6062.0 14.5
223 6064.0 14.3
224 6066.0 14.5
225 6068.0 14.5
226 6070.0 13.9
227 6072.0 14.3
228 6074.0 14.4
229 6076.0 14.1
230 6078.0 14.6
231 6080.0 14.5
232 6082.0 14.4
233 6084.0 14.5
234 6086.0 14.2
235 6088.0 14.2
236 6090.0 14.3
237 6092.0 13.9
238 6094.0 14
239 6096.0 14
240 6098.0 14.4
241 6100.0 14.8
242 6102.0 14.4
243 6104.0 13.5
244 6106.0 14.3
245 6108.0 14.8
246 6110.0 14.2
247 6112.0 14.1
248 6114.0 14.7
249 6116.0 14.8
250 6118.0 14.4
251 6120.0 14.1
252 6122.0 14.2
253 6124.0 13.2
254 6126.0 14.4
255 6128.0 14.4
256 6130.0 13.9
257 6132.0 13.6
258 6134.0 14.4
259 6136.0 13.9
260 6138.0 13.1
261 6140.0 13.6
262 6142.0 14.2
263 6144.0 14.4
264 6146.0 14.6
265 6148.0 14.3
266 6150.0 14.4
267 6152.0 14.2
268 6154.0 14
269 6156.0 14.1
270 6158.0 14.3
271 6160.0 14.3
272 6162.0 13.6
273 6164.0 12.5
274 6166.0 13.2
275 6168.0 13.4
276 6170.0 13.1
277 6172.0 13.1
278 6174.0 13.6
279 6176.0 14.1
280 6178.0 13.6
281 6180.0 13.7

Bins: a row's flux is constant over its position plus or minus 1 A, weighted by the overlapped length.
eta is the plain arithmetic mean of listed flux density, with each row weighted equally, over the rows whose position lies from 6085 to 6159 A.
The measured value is 14.2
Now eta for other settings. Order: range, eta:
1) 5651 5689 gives 14.9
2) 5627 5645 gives 15.1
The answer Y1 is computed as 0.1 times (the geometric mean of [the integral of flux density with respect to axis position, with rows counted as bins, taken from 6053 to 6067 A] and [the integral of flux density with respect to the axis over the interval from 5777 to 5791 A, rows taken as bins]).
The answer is 20.7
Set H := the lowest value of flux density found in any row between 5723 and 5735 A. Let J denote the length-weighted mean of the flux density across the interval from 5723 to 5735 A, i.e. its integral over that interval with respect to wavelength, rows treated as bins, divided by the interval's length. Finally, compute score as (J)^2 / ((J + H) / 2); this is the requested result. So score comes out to 15.6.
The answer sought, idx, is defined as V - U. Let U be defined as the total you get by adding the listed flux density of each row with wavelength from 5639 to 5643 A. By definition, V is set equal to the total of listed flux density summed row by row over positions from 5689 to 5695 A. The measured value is 17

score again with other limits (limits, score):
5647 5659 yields 15.0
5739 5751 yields 15.1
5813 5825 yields 15.6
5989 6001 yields 14.8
